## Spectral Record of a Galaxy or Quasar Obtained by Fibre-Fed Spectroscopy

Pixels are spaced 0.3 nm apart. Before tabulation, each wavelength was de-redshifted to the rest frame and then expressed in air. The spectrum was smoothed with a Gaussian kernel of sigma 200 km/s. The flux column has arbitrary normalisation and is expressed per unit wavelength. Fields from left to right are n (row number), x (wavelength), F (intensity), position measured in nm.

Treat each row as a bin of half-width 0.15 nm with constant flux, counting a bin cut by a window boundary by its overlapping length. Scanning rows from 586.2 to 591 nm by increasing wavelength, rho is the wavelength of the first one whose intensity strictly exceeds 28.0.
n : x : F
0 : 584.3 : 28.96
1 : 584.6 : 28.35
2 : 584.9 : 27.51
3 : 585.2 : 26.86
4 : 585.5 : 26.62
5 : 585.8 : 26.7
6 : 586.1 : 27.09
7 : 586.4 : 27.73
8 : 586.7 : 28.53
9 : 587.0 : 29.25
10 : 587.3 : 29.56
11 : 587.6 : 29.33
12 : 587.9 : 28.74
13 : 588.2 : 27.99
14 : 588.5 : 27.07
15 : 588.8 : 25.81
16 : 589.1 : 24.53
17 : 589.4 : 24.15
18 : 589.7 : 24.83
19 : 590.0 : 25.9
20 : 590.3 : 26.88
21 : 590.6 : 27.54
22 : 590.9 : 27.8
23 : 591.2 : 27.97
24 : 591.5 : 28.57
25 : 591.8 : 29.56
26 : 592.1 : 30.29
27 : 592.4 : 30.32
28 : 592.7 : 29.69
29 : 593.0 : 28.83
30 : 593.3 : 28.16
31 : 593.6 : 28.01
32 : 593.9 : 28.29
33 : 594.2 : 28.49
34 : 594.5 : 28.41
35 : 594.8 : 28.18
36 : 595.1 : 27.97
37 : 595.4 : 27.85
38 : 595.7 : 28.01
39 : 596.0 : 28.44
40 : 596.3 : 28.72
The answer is 586.7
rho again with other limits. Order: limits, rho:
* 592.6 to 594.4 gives 592.7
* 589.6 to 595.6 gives 591.5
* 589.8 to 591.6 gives 591.5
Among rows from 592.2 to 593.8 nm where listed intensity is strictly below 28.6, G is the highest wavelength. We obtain 593.6 nm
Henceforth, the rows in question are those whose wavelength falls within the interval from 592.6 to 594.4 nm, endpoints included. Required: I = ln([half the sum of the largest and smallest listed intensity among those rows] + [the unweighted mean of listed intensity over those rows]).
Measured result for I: 4.05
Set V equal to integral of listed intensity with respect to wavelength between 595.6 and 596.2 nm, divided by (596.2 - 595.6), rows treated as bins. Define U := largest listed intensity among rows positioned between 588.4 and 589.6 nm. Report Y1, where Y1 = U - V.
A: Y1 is -1.2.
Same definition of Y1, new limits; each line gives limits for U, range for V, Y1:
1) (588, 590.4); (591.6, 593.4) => -1.5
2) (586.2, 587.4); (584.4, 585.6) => 2.1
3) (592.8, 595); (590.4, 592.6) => 0.0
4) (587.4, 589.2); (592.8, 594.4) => 0.9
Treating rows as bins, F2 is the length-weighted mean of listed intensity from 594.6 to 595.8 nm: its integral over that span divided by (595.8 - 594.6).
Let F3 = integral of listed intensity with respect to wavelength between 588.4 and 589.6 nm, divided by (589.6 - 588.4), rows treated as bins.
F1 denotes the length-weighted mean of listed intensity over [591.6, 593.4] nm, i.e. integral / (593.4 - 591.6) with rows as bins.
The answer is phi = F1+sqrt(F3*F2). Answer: 56.1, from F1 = 29.5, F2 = 28.0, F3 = 25.3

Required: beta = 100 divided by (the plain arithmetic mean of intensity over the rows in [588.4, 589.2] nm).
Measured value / 3.88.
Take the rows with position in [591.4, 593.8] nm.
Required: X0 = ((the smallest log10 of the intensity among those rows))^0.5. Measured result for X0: 1.20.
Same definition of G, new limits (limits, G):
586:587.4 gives 586.7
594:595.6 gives 595.4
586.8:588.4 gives 588.2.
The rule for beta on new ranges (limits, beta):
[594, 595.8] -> 3.55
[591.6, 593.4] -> 3.39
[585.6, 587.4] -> 3.55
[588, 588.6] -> 3.63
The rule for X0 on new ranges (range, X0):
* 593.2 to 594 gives 1.20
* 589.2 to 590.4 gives 1.18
